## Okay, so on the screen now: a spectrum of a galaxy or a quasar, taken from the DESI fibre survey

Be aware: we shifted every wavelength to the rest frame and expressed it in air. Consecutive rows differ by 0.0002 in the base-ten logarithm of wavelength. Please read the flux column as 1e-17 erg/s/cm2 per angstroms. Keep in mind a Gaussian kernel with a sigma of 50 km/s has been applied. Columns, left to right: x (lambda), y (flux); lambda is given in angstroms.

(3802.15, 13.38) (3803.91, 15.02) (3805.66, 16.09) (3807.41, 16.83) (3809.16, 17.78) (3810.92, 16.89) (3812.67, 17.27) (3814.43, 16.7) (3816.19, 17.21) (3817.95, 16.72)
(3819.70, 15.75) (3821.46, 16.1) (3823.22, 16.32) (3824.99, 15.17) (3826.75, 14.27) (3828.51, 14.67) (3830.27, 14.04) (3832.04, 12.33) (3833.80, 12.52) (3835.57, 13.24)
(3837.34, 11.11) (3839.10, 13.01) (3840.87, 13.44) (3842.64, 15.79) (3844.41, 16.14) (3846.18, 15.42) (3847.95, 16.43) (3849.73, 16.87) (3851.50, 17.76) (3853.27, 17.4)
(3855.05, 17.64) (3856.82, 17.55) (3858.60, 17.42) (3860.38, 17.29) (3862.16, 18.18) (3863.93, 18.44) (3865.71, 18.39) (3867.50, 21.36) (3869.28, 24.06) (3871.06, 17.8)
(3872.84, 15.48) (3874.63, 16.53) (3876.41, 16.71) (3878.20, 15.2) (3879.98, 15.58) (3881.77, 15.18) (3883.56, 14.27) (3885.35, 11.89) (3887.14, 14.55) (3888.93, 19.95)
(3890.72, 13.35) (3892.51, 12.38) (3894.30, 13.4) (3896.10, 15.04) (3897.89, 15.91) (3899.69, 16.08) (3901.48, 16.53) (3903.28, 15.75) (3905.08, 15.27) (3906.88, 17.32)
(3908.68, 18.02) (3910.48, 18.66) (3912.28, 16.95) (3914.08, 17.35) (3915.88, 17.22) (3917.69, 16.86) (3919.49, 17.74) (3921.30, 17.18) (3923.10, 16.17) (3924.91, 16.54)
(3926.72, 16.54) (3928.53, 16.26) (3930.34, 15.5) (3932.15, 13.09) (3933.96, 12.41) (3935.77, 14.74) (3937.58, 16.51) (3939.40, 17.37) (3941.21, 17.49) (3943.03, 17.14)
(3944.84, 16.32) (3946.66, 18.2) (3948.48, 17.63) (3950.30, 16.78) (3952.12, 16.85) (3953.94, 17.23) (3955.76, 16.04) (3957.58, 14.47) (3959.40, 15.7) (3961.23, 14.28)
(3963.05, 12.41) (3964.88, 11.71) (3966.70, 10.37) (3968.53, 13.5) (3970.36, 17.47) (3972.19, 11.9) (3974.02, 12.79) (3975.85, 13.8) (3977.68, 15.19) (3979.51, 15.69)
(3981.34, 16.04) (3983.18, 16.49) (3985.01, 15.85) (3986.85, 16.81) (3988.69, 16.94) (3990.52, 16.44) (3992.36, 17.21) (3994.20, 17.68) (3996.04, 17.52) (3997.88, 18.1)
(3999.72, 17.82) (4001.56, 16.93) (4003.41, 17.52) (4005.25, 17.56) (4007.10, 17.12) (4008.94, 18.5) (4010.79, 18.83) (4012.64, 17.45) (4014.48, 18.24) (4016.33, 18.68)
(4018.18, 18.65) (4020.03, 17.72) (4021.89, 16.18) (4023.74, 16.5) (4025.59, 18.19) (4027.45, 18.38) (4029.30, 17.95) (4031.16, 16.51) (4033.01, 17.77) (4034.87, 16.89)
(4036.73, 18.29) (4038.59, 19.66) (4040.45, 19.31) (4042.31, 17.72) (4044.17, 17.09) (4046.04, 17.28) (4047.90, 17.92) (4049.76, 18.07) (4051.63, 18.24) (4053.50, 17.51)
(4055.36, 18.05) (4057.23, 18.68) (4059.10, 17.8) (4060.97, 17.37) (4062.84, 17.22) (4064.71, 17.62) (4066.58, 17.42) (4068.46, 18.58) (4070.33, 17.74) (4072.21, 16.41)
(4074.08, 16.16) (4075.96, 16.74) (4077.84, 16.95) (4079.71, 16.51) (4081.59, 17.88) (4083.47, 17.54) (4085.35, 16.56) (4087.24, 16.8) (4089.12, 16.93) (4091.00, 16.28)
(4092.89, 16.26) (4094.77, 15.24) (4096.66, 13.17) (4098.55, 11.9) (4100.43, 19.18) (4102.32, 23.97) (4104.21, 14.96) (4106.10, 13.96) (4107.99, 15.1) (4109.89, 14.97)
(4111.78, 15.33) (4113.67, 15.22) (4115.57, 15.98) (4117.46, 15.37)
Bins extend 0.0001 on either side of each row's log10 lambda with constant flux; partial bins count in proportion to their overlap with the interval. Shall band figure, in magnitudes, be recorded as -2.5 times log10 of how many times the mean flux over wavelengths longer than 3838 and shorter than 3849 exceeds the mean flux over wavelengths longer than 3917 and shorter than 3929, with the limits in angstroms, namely 0.12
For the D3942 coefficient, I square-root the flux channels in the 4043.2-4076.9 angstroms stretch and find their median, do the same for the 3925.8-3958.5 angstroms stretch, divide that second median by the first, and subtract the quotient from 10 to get 9.03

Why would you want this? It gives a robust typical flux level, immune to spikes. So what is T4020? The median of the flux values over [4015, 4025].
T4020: 17.7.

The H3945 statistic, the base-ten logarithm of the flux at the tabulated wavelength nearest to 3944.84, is 1.21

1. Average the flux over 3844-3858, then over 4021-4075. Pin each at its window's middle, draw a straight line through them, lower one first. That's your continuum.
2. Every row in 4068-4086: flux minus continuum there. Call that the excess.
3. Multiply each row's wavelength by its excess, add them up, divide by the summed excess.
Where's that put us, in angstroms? 4078.6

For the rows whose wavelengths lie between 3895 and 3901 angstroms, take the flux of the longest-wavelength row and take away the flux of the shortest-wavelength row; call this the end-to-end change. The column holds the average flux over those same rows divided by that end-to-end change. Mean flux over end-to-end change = 15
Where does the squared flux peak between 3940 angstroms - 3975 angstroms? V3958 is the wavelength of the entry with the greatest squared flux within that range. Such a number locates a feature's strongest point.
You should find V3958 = 3946.66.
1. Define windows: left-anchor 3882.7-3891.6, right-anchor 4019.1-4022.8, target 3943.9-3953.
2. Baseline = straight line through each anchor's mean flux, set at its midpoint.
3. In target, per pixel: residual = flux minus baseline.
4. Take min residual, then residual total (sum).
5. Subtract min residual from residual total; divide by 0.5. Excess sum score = 13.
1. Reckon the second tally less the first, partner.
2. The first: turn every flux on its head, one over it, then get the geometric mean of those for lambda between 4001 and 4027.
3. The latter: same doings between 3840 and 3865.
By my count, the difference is 0.0031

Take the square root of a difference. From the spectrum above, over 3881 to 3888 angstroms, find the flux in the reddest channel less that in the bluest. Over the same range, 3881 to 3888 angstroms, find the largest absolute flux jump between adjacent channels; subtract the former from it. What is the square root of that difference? 1.8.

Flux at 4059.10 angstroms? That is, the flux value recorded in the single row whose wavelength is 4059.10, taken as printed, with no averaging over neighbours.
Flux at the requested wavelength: 17.8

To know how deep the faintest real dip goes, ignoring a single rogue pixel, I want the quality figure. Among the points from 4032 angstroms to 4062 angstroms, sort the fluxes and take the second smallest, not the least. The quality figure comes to 17.09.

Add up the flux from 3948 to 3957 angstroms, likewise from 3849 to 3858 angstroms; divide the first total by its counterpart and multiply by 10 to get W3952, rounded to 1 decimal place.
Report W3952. 9.7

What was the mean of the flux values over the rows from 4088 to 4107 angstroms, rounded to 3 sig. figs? 16.2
